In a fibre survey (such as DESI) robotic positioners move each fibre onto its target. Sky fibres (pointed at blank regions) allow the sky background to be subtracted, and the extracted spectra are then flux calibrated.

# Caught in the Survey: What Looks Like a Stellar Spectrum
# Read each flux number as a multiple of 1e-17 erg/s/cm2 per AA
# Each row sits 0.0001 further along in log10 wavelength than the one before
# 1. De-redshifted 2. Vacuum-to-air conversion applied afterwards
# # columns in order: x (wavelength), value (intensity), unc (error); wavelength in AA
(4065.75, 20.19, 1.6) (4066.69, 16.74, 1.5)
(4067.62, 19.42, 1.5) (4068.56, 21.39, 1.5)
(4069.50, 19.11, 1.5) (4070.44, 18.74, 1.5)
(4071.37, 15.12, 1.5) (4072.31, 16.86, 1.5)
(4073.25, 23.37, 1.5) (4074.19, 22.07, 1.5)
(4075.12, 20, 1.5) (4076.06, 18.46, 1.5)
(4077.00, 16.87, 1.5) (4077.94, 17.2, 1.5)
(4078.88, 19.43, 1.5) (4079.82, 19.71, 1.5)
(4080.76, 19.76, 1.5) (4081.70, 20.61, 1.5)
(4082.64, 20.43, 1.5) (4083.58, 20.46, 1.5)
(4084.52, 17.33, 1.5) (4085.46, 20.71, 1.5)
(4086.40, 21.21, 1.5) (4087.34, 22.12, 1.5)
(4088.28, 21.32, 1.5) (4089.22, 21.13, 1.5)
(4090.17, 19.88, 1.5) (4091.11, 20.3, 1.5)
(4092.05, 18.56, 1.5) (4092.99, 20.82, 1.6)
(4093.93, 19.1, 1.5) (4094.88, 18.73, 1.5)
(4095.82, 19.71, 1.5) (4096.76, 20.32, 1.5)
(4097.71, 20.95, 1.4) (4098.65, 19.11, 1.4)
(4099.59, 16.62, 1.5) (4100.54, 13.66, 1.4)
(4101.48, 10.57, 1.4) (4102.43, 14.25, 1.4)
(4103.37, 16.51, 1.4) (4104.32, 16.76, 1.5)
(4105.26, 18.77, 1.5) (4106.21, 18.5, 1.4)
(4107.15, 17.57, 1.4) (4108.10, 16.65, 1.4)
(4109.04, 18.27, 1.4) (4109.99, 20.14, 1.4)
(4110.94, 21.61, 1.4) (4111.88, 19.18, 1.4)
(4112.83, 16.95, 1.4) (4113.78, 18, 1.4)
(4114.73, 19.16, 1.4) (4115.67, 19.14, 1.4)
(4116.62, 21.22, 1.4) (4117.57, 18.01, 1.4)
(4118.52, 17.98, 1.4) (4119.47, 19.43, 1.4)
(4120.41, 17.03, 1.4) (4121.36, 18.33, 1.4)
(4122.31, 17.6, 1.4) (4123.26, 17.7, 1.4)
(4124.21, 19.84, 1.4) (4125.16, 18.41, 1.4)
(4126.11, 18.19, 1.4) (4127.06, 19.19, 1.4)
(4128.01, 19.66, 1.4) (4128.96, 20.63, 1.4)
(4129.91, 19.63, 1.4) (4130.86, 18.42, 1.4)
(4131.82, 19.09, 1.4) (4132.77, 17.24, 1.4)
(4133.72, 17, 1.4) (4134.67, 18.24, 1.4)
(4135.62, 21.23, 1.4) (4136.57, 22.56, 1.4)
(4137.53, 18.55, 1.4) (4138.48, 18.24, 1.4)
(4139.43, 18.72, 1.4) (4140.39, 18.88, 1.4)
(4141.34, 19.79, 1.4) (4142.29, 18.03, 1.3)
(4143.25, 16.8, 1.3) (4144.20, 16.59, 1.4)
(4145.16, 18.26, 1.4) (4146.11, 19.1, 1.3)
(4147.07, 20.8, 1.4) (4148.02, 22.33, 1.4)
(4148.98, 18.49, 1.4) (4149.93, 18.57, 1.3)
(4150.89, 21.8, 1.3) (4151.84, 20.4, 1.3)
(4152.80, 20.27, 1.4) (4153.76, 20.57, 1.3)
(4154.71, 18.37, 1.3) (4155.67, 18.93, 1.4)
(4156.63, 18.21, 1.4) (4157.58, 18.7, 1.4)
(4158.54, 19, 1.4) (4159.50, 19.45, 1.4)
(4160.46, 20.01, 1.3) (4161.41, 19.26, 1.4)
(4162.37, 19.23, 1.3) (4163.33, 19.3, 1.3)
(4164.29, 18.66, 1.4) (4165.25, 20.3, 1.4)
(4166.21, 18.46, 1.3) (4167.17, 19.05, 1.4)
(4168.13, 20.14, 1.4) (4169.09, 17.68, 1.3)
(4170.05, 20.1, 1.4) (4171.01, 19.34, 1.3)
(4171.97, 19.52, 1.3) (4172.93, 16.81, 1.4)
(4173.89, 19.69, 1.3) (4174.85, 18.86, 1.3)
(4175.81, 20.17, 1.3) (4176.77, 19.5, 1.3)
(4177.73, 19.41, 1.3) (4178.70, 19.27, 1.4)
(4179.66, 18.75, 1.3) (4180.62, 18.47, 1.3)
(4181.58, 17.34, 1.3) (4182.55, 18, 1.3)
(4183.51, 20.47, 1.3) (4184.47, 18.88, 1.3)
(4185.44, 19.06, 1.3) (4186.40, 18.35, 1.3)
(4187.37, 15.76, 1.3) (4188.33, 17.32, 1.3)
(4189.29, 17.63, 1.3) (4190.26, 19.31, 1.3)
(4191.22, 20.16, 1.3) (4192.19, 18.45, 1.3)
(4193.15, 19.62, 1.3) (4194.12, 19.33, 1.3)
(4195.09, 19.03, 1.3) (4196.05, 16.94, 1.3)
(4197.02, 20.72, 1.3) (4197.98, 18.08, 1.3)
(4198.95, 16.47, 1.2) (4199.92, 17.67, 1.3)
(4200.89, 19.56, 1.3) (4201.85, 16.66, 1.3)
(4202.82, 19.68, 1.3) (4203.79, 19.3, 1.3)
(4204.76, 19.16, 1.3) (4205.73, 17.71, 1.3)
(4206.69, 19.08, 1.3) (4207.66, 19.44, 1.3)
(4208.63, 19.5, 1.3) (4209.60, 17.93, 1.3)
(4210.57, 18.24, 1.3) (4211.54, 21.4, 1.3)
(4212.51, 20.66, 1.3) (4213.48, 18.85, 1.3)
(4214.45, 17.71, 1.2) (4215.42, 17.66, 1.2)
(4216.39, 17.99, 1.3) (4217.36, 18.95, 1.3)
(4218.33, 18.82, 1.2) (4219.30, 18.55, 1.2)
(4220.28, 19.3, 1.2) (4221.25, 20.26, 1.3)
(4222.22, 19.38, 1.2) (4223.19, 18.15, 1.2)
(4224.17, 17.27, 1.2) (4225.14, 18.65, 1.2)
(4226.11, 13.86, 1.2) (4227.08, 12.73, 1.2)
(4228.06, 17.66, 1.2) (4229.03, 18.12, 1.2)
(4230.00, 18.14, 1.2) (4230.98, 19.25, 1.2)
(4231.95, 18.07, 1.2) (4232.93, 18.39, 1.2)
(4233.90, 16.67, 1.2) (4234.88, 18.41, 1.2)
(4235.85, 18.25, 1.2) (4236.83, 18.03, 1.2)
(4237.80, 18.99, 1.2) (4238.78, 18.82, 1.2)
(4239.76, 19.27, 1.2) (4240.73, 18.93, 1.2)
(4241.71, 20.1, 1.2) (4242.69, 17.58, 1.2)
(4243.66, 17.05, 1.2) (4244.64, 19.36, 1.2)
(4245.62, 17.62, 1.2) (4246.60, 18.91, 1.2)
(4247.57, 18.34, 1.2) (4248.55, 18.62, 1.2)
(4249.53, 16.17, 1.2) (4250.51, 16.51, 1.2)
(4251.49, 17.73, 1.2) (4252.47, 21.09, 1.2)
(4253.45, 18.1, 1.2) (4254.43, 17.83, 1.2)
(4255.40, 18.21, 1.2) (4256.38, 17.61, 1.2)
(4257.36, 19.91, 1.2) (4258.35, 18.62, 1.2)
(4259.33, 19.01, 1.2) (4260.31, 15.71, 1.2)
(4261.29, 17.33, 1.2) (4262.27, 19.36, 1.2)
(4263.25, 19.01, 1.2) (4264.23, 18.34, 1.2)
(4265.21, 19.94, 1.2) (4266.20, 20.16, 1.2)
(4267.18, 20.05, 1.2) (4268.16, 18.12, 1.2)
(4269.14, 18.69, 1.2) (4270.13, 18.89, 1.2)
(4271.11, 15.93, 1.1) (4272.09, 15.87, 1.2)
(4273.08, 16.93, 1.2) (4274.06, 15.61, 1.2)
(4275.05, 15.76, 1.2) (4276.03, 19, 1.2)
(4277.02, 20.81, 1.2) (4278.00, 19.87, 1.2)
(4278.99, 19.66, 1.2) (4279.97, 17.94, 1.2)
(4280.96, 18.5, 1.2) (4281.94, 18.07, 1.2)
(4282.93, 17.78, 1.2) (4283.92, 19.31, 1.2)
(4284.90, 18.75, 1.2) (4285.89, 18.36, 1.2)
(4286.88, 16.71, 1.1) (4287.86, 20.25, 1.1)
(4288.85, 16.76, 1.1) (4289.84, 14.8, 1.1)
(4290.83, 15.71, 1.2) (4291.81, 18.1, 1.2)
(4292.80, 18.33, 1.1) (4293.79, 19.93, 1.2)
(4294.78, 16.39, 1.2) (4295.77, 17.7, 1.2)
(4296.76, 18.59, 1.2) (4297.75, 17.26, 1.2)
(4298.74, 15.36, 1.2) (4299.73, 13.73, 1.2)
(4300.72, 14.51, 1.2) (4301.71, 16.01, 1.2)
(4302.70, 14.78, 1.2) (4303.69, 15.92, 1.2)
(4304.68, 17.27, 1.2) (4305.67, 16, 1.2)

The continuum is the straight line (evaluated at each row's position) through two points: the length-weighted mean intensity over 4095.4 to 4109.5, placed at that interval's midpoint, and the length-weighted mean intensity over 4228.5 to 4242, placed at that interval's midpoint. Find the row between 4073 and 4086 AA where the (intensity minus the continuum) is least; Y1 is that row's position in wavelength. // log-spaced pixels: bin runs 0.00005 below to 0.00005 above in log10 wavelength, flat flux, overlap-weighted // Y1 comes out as 4077.00 AA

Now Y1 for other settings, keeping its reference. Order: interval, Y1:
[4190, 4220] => 4198.95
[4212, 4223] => 4215.42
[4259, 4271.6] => 4260.31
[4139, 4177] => 4172.93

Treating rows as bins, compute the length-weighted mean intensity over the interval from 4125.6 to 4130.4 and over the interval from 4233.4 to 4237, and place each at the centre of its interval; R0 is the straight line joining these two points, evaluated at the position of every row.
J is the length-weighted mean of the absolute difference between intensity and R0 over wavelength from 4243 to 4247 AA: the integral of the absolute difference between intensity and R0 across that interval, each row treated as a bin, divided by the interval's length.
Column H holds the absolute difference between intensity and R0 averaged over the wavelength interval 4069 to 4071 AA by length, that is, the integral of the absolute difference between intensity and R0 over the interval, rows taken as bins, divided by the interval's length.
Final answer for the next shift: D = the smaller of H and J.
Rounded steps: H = 1.6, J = 0.87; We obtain 0.9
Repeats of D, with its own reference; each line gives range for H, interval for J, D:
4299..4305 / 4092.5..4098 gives 0.8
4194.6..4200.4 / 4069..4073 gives 1.2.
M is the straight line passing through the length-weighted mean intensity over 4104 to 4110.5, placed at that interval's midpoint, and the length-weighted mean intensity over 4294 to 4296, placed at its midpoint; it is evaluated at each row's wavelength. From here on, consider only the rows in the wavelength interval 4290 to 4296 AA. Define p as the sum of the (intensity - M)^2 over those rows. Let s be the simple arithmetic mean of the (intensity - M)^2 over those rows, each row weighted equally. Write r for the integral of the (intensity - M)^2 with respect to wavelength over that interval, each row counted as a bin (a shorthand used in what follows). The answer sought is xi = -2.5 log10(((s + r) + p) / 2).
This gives -2.9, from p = 12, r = 14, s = 2.0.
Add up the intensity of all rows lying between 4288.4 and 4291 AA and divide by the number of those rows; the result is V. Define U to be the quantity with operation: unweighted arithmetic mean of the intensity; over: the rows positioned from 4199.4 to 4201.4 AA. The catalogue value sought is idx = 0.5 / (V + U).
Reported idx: 0.0145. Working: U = 18.6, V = 15.8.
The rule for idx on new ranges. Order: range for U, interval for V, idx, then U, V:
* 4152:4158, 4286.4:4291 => 0.0139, 19.2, 16.8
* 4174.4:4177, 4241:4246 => 0.0132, 19.5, 18.3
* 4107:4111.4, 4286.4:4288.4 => 0.0134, 18.8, 18.5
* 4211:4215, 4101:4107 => 0.0141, 19.7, 15.9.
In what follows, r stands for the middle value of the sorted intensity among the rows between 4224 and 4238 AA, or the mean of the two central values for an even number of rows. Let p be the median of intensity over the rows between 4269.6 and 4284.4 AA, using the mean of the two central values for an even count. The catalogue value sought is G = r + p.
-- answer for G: 36.2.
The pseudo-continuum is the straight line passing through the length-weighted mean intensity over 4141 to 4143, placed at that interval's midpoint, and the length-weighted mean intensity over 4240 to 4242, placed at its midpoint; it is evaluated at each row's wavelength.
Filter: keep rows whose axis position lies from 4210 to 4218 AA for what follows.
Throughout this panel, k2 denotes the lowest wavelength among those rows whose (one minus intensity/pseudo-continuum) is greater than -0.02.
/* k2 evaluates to 4210.57 AA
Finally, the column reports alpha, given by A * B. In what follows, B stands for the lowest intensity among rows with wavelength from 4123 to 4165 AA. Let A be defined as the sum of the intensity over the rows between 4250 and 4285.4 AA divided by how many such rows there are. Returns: 304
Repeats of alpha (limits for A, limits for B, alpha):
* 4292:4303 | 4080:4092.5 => 288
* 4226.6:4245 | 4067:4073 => 274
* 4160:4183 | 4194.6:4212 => 314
